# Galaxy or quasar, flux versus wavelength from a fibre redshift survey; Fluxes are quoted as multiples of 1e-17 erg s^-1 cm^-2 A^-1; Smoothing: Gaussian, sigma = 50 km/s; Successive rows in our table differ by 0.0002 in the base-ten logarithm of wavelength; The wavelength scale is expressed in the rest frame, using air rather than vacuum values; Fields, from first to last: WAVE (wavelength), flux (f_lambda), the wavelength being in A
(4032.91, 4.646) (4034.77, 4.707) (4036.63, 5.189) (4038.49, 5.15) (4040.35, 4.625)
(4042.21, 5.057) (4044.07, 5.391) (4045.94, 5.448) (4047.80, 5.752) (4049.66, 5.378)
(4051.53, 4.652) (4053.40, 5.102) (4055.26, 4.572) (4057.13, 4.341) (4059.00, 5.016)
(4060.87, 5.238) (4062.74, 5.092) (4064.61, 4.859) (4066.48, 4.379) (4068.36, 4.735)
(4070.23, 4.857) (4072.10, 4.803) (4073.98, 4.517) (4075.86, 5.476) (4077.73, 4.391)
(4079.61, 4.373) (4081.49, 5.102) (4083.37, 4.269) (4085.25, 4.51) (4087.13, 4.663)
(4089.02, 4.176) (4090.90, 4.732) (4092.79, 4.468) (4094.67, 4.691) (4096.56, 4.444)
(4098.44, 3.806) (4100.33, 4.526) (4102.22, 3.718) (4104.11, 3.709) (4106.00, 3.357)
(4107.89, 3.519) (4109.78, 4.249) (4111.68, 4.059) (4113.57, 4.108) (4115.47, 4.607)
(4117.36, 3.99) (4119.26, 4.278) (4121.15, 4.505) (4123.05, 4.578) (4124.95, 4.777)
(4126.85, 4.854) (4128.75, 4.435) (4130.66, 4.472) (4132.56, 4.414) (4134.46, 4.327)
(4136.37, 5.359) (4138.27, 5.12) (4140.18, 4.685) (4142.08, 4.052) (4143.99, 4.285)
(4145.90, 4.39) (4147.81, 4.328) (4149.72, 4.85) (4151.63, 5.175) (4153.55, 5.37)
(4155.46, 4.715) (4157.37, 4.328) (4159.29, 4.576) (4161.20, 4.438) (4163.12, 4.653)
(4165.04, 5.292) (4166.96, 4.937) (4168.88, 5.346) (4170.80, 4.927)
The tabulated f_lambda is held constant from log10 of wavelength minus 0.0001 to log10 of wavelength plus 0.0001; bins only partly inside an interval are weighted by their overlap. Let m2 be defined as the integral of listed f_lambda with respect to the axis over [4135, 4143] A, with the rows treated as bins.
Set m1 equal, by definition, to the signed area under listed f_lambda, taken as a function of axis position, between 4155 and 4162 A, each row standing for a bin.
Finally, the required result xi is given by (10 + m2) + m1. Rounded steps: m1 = 31.5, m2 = 38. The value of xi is 80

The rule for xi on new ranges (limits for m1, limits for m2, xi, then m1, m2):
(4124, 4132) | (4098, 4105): 75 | 37.0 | 28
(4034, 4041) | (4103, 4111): 74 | 34.5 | 30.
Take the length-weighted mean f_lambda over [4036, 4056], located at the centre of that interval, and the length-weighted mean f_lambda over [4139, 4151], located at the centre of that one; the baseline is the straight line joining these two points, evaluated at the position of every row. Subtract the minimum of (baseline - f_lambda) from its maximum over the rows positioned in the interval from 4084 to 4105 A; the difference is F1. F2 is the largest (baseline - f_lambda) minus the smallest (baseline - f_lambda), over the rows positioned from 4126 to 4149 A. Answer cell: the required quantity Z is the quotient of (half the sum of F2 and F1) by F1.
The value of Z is 1.18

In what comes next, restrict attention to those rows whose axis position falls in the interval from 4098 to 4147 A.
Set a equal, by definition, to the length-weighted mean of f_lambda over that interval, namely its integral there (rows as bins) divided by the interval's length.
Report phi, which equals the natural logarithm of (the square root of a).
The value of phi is 0.732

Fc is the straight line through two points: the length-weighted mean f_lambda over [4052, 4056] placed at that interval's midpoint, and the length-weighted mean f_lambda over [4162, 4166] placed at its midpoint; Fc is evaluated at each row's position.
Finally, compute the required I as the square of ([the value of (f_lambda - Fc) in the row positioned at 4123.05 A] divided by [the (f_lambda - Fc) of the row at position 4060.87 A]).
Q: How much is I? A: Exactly 0.7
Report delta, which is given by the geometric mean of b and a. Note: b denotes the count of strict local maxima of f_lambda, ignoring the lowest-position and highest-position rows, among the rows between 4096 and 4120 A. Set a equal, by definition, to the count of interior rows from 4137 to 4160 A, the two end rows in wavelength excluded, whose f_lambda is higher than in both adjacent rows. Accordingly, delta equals 2.4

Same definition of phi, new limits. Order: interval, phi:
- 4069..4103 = 0.756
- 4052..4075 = 0.783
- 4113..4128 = 0.749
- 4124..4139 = 0.775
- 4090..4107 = 0.712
